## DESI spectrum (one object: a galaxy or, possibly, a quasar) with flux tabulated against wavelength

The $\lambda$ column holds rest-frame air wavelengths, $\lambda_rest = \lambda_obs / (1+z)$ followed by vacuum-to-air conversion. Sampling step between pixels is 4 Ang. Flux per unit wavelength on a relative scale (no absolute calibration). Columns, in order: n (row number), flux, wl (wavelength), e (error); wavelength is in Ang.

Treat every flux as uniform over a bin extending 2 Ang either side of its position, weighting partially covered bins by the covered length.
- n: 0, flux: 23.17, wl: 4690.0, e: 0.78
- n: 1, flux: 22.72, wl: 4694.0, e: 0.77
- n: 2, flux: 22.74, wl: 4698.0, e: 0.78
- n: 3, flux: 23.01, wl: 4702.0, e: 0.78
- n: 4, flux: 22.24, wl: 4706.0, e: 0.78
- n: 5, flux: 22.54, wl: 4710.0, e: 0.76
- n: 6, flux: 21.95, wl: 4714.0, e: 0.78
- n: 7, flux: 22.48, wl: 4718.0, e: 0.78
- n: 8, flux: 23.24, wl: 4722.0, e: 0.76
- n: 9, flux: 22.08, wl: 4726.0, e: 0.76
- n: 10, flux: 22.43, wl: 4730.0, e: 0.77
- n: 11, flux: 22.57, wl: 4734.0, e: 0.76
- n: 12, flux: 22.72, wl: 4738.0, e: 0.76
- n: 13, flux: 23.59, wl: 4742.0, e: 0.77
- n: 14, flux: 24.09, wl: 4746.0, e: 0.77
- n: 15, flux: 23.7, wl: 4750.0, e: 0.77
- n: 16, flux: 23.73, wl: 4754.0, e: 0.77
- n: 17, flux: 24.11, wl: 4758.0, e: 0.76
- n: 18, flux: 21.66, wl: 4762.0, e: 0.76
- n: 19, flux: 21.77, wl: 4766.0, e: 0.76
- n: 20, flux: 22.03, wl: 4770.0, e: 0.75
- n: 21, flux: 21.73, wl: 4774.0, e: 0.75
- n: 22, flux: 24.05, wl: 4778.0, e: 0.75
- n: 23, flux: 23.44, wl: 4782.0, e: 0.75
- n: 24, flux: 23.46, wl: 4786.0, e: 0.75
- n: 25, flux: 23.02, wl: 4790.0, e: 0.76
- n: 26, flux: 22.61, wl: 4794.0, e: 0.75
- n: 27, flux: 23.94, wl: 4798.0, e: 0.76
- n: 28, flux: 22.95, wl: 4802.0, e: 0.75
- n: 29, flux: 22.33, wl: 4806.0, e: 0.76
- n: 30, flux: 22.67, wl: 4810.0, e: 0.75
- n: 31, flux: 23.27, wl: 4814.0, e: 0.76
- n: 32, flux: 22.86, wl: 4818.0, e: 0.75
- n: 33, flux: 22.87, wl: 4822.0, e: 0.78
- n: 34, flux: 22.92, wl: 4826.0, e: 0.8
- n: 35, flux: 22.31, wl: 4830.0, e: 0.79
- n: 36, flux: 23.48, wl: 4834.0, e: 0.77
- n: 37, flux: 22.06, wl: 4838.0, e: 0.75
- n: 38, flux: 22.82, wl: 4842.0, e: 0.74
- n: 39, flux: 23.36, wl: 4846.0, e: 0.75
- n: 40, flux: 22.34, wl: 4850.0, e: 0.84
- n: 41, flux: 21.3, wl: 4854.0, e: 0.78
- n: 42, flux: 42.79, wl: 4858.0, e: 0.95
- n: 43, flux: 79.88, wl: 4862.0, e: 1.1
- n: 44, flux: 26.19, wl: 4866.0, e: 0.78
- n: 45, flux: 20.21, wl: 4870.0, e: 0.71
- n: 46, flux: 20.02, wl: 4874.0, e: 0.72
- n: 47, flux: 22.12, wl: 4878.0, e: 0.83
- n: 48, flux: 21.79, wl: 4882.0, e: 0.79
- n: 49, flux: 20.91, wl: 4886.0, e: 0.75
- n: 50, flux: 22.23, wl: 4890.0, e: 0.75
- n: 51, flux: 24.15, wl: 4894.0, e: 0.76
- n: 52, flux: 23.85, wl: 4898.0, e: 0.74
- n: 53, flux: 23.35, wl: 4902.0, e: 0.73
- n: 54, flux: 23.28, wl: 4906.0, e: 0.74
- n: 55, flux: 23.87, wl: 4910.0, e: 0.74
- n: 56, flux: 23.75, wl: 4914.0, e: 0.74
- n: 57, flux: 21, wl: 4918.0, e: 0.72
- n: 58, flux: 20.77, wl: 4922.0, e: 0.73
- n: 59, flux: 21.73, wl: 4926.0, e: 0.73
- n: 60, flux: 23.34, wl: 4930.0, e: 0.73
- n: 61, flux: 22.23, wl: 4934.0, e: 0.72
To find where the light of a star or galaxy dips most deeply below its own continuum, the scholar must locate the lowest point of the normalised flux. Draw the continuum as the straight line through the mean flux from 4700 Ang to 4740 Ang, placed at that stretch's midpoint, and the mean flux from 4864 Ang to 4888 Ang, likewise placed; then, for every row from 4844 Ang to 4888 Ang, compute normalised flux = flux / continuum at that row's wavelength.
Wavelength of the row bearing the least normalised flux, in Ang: 4874.0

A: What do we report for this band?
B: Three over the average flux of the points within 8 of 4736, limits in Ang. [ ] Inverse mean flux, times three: 0.1314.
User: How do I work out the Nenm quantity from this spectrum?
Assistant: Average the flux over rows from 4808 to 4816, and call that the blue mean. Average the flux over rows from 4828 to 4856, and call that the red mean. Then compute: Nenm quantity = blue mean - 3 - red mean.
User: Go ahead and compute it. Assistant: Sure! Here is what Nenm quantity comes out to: -2.6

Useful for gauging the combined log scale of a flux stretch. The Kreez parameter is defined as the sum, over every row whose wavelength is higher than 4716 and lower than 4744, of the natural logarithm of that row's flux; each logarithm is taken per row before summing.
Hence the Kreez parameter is 21.9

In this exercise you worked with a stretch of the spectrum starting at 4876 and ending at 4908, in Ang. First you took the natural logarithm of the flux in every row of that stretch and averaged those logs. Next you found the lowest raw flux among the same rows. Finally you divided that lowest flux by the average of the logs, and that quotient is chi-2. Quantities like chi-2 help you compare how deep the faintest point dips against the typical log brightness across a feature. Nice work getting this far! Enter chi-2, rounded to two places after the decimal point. 6.70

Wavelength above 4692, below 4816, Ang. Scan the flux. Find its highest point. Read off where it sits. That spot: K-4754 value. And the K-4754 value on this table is 4758.0 Ang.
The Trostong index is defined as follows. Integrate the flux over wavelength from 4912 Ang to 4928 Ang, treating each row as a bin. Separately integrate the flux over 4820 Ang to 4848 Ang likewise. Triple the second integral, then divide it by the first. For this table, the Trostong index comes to 5.5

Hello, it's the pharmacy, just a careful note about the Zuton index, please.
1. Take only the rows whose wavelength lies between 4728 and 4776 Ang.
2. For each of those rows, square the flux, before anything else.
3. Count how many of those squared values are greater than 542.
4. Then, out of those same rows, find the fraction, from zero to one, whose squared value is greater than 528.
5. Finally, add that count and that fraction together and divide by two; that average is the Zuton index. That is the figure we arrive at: 2.7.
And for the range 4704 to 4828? 4.7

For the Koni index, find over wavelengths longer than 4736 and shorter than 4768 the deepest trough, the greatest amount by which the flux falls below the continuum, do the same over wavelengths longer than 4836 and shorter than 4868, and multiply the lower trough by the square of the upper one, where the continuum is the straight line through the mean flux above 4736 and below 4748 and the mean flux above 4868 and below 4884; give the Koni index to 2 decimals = 0.03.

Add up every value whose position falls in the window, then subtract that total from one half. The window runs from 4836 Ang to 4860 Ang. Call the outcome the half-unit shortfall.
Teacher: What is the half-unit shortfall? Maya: -154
